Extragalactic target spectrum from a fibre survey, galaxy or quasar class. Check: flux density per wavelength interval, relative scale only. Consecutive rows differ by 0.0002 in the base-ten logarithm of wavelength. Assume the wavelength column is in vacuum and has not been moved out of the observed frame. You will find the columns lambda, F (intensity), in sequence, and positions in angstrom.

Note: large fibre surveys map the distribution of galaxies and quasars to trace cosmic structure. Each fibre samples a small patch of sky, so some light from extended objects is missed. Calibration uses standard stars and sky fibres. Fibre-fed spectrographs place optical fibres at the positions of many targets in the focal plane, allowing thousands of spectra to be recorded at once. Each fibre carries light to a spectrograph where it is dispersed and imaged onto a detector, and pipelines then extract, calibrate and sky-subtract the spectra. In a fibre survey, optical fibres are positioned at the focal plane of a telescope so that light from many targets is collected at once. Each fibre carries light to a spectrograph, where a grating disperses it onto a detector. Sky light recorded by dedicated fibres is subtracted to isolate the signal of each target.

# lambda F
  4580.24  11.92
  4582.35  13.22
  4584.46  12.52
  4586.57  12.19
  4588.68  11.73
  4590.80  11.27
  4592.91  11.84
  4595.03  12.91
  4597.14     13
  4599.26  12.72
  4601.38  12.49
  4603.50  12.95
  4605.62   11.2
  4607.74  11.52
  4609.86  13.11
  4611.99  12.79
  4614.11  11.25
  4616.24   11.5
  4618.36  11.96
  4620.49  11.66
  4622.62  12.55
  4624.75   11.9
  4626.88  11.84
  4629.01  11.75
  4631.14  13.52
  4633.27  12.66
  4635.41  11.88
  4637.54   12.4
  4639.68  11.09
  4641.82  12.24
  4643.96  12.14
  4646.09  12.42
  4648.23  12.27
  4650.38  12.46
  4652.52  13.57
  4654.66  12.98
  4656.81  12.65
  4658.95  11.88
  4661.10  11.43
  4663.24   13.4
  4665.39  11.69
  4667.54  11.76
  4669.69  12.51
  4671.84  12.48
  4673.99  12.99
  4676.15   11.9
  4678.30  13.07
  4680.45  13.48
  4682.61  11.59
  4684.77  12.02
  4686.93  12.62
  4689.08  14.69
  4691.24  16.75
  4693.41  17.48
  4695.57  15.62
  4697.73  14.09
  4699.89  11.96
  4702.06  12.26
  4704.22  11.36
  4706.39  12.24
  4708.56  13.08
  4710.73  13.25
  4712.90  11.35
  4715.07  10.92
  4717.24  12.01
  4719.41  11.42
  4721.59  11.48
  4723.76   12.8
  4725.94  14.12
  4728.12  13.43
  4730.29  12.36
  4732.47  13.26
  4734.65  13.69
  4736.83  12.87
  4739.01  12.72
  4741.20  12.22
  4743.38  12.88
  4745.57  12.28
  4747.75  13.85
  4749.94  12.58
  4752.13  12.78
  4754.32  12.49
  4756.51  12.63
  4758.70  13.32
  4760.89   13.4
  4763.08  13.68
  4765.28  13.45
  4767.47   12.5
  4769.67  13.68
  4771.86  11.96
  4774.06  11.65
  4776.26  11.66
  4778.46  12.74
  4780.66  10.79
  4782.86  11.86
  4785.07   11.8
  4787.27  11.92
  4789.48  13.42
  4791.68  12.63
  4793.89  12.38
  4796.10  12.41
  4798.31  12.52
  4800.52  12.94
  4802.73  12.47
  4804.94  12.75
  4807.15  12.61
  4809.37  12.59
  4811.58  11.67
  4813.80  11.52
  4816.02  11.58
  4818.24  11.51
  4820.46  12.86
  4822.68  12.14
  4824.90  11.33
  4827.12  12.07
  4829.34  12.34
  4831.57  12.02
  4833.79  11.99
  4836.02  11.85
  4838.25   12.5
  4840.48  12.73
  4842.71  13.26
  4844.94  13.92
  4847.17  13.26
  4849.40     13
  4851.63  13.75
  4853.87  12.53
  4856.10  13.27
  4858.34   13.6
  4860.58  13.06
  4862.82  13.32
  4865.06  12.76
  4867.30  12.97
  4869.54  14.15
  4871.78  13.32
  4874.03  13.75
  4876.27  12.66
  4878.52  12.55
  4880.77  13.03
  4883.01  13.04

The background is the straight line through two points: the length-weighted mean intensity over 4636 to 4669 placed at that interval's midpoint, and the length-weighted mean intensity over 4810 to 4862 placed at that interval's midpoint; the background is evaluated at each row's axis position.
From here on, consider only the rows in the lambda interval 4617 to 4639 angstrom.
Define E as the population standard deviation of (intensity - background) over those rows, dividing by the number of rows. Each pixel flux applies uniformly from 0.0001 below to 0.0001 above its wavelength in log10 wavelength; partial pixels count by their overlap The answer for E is 0.5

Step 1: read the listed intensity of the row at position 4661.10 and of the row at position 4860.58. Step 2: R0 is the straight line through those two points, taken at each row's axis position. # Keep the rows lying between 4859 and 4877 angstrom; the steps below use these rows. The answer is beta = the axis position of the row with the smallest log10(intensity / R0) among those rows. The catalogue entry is 4876.27 angstrom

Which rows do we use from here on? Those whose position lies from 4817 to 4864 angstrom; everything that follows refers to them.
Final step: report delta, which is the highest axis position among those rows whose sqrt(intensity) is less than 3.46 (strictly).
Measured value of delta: 4836.02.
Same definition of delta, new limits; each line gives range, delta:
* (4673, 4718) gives 4715.07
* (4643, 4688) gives 4682.61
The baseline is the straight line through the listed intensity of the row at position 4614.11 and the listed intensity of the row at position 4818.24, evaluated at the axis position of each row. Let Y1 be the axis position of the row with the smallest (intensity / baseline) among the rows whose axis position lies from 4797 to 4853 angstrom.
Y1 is 4824.90 angstrom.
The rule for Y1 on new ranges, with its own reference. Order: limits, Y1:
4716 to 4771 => 4719.41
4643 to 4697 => 4661.10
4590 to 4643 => 4639.68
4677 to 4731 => 4715.07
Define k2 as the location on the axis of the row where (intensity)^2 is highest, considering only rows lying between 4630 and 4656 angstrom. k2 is 4652.52 angstrom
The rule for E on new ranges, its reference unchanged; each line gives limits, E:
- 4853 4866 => 0.4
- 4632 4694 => 1.4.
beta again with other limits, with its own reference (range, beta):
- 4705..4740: 4715.07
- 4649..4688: 4682.61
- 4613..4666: 4639.68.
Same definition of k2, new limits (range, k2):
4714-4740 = 4725.94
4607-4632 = 4631.14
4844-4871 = 4869.54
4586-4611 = 4609.86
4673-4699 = 4693.41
